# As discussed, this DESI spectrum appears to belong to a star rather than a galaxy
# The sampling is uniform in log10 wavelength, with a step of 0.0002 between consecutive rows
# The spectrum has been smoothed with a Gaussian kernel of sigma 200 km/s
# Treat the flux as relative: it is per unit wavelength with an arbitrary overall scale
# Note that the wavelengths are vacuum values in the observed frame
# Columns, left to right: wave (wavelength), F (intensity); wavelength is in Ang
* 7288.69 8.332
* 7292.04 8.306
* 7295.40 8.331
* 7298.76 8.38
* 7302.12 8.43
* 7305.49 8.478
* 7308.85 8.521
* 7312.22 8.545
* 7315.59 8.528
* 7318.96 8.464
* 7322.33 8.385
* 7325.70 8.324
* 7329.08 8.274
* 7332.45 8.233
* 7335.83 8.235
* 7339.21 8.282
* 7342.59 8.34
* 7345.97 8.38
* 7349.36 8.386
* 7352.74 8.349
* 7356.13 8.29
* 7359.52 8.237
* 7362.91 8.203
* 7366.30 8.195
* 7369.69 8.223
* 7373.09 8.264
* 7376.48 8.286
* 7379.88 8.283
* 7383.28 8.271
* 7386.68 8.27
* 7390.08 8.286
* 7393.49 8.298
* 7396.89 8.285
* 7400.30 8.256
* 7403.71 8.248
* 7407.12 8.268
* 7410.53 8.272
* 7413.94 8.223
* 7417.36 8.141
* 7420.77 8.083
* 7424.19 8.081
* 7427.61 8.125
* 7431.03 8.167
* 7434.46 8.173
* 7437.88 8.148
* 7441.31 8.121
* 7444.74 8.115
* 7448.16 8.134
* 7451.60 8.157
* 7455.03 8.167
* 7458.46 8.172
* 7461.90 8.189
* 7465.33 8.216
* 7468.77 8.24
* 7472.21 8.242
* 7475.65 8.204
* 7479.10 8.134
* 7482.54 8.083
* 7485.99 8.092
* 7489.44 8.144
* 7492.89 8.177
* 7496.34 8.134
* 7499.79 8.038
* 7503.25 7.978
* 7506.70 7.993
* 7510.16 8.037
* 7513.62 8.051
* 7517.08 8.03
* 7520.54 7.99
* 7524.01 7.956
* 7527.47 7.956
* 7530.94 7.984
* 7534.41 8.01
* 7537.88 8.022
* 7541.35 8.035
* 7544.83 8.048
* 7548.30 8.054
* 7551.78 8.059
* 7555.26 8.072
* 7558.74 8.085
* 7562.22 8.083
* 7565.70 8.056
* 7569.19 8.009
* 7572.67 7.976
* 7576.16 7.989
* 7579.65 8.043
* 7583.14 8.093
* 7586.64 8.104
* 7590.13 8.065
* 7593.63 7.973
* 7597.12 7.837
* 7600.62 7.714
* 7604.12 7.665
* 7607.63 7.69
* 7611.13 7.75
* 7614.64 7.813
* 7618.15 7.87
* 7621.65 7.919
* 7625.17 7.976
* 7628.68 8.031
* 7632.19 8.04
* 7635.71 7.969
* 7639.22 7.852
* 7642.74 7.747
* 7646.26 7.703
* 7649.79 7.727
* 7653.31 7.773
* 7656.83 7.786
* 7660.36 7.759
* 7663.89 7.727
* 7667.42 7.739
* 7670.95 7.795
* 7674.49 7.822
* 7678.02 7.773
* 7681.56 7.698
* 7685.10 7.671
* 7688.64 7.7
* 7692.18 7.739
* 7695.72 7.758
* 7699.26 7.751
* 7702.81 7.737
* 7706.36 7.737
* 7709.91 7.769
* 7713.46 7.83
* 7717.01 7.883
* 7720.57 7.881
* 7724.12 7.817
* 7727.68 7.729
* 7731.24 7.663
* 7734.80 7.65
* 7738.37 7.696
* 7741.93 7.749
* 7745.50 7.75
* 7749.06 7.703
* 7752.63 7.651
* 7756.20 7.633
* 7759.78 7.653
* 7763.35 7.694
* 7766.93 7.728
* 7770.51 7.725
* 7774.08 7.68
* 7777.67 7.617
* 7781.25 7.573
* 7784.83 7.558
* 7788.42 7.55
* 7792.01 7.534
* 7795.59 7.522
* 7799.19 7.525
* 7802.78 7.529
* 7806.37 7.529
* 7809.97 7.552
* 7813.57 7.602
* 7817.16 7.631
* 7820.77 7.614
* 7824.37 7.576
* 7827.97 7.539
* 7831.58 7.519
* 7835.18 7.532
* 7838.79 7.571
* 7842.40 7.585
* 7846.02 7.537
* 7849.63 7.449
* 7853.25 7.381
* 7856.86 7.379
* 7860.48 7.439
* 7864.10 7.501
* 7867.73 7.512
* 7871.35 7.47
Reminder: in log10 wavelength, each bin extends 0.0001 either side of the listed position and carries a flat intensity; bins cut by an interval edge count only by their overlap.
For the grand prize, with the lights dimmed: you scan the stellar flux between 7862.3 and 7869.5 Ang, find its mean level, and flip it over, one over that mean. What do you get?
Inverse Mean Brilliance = 0.133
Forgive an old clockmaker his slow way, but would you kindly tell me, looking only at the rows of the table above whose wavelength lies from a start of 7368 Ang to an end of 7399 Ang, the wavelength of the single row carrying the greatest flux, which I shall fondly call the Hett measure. 7393.49 Ang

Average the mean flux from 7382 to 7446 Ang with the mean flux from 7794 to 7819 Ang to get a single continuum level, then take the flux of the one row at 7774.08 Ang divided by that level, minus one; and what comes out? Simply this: -0.03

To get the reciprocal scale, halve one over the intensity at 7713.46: 0.064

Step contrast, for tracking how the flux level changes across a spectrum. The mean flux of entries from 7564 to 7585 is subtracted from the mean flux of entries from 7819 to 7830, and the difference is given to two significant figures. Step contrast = -0.45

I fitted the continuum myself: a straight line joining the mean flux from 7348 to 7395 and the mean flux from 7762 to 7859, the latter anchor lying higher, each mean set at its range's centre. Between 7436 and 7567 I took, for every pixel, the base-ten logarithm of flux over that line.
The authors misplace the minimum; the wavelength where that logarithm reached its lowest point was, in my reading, 7503.25 Ang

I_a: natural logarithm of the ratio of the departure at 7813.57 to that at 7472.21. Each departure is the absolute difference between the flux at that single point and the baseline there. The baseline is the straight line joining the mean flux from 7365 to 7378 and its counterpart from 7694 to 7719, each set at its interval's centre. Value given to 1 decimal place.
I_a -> -1.5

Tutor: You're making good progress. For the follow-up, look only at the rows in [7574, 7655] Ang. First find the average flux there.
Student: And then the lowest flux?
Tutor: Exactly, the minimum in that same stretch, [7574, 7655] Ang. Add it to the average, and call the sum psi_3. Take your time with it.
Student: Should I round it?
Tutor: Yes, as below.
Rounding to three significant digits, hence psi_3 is 15.5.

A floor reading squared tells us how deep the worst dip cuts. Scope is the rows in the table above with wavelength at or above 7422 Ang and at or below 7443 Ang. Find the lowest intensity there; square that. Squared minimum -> 65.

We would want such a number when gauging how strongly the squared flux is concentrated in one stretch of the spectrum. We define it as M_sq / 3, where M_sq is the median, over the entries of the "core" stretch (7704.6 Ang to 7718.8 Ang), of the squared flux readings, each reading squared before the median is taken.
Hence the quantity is 20.3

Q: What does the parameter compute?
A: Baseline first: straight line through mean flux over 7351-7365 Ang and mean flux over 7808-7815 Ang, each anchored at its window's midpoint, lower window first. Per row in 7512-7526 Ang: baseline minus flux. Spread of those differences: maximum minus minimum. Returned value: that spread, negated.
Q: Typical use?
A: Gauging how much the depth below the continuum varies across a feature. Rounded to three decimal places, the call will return -0.079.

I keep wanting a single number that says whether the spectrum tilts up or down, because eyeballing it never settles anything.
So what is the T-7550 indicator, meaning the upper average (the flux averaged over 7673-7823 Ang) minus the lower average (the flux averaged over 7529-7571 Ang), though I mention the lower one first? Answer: -0.36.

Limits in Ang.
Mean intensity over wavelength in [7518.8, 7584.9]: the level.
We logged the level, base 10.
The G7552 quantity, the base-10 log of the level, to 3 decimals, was 0.905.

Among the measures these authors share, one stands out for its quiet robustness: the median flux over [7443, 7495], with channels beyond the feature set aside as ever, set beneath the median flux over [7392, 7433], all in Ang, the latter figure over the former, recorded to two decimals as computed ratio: 1.01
